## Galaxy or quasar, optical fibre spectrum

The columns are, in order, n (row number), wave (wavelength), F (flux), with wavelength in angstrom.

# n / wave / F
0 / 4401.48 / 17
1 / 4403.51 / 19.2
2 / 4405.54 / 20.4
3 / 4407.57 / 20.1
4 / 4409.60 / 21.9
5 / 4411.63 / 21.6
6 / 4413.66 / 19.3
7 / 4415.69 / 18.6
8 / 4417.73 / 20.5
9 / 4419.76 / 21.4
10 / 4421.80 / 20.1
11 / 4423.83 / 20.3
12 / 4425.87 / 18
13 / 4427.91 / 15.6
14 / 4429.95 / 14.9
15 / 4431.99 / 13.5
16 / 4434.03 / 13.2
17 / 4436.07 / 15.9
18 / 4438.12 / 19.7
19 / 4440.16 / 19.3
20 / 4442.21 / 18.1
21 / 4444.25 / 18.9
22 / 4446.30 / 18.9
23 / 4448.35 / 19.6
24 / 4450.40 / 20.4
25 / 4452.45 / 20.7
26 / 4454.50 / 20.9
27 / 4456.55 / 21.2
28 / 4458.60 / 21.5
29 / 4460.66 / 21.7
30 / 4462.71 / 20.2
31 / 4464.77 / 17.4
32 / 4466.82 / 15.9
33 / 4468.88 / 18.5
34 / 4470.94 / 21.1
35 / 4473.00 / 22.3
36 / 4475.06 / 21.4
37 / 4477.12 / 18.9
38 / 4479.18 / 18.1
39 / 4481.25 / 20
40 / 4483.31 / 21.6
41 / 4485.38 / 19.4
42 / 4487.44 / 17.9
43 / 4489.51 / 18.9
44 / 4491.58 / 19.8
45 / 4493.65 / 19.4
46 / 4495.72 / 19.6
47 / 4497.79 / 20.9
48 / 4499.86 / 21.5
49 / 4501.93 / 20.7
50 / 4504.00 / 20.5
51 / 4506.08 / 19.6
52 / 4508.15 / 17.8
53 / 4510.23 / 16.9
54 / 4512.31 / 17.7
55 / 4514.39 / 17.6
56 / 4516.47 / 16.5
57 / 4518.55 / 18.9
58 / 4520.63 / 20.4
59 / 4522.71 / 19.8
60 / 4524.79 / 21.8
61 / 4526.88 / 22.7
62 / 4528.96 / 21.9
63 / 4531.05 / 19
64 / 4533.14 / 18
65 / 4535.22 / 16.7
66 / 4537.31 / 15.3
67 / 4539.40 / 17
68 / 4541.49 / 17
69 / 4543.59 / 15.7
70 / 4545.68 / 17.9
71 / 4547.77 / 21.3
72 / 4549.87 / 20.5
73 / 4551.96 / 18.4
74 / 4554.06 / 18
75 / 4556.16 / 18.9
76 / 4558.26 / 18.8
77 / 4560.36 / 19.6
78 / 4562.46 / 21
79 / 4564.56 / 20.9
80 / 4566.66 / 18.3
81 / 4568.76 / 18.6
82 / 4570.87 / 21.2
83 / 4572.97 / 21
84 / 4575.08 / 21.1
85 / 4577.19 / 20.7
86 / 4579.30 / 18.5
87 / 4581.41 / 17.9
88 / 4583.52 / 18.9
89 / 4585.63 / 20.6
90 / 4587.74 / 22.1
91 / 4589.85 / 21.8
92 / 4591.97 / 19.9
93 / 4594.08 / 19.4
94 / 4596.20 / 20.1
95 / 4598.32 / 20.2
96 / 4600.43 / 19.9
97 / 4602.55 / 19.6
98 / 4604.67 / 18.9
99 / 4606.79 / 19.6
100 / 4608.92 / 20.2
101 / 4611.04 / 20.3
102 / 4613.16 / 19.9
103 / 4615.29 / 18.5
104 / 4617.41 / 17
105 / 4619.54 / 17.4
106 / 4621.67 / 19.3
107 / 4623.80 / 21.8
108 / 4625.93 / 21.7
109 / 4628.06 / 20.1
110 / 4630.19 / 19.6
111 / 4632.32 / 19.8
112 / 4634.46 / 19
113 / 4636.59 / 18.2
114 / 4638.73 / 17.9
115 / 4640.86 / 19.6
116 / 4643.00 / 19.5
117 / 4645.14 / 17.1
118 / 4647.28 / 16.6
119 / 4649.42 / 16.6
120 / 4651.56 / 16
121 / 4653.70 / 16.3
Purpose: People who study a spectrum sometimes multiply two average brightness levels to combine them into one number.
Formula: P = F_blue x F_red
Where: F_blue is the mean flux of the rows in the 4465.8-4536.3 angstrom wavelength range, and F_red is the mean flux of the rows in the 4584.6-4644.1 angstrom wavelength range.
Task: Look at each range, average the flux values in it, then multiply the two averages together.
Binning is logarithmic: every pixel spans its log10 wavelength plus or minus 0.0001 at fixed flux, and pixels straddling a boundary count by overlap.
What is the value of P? 384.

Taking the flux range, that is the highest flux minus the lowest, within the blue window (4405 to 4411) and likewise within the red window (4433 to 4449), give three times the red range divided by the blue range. 11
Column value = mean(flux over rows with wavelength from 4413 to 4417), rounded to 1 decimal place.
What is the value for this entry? 19.0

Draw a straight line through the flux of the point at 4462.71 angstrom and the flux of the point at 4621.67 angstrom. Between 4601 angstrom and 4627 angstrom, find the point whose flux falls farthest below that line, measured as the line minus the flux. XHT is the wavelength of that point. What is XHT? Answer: 4617.41 angstrom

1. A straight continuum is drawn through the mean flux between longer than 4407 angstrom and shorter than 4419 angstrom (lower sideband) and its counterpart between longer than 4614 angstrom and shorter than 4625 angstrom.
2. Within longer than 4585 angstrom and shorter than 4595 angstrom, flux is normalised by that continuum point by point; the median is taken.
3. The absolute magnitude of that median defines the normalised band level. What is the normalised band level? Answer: 1.08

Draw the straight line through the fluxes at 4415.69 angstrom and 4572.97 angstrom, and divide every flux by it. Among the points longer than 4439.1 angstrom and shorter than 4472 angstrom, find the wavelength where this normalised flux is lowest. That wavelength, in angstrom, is 4466.82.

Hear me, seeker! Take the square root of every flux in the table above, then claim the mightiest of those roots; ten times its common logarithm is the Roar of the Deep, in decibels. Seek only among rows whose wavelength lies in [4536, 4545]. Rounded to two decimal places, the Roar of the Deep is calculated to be 6.15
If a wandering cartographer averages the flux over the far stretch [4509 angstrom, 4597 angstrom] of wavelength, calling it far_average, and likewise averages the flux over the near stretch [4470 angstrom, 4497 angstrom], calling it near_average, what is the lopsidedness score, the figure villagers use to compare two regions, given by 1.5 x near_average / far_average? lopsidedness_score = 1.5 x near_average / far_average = 1.55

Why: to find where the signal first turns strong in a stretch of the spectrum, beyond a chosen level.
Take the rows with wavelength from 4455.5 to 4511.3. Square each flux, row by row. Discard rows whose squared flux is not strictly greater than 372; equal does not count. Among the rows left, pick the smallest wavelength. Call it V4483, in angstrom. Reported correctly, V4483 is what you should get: 4456.55 angstrom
